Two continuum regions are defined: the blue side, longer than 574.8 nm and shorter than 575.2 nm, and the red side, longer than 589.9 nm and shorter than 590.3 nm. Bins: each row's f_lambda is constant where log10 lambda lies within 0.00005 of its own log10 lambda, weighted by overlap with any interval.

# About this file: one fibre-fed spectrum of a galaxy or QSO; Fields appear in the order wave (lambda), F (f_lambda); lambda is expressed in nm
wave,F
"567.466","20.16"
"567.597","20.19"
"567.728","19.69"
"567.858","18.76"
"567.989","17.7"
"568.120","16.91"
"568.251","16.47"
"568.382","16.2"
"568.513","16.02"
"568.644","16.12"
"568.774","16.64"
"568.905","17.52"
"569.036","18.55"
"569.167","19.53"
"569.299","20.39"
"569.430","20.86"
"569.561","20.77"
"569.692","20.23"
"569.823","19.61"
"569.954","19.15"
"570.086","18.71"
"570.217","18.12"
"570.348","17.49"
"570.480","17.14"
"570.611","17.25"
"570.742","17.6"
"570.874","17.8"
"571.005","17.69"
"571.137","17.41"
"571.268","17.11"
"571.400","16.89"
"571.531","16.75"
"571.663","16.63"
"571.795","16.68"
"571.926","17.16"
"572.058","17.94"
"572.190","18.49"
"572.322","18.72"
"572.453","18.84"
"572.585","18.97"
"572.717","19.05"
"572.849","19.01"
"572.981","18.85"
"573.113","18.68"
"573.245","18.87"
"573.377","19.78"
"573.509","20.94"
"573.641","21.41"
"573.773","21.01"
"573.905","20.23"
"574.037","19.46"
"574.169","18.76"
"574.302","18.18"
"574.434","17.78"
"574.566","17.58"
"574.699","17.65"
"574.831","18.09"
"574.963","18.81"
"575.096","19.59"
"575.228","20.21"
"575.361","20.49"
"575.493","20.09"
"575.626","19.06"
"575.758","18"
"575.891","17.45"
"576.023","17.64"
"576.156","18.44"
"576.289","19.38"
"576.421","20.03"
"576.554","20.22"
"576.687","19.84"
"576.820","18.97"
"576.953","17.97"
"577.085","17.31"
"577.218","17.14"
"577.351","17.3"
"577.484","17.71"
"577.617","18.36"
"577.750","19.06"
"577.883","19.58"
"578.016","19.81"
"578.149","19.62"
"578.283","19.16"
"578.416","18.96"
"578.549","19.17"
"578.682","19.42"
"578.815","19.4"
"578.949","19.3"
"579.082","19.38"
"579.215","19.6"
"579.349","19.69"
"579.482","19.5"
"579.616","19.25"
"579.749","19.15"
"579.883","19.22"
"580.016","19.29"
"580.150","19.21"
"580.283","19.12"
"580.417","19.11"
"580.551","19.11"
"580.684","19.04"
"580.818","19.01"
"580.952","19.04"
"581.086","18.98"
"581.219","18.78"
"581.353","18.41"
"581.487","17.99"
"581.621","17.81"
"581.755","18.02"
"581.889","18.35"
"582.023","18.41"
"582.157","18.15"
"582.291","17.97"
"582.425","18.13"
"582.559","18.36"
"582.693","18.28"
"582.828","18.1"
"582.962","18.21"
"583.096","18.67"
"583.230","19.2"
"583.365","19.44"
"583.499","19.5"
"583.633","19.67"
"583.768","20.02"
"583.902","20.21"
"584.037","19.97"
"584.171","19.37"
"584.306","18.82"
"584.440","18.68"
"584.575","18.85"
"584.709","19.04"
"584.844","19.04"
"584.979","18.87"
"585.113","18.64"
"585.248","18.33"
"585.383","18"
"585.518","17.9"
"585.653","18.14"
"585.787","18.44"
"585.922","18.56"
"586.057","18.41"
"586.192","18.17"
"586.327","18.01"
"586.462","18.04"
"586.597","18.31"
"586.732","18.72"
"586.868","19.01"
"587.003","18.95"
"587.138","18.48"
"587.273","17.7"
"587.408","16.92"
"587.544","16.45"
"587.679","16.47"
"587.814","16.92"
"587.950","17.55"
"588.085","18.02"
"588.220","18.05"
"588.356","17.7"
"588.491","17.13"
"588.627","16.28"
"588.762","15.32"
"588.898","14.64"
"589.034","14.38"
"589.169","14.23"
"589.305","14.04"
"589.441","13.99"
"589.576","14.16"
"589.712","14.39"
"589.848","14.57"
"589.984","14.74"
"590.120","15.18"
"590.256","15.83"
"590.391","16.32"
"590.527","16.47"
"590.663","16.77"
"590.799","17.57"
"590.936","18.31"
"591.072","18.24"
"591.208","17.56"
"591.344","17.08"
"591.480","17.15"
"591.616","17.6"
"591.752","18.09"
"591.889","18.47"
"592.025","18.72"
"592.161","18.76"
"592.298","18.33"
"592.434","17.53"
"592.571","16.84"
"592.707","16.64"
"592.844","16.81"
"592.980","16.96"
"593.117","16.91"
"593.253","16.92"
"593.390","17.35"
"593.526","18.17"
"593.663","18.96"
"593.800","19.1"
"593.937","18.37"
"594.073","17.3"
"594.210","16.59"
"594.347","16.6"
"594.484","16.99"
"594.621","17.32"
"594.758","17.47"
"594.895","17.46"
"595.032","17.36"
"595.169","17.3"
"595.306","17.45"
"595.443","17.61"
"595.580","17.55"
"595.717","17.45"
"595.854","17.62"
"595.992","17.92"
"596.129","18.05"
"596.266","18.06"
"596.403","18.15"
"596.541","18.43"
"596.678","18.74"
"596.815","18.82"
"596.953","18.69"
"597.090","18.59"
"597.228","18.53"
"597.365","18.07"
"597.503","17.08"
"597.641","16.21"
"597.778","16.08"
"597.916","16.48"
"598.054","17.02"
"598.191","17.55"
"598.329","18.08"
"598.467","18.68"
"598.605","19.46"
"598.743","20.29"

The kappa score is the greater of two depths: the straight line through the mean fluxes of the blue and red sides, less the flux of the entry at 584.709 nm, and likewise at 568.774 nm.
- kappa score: 4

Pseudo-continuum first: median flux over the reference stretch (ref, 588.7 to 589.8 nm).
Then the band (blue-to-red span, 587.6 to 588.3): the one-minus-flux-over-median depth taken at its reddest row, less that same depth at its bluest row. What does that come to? -0.11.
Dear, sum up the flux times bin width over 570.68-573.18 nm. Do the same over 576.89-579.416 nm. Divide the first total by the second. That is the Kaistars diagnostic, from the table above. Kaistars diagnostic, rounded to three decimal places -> 0.940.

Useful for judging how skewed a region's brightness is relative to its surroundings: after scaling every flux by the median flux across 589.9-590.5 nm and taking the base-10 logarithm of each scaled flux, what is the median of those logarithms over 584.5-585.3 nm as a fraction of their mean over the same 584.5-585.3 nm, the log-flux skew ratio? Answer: 1.02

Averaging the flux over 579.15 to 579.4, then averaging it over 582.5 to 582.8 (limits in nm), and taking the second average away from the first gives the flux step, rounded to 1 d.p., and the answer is 1.3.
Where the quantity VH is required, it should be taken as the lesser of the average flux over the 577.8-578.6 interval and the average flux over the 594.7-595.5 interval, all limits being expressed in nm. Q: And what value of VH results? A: 17.4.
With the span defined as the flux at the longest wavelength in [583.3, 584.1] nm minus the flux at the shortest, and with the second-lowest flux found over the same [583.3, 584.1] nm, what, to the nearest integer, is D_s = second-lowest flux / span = 37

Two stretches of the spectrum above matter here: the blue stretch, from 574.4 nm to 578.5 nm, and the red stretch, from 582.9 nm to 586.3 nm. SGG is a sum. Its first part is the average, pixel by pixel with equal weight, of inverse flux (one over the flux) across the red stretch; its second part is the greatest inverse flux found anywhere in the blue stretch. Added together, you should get 0.111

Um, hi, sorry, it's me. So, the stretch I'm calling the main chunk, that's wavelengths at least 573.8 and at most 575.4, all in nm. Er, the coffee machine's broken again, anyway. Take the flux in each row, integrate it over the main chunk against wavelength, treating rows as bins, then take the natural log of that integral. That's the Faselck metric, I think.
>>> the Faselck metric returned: 3.4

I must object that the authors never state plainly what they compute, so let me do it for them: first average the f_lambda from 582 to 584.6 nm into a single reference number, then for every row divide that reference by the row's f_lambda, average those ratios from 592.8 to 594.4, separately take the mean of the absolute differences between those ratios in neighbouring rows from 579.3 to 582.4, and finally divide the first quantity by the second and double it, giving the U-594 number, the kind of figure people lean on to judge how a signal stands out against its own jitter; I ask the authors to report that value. 267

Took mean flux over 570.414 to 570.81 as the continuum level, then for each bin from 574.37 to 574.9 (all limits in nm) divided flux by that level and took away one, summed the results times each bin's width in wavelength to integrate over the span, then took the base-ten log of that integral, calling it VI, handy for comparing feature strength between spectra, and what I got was -1.9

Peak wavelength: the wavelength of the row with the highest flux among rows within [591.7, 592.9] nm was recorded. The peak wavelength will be 592.161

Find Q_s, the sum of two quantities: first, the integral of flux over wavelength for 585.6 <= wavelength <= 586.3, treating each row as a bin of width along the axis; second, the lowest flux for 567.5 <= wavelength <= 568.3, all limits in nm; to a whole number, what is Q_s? 29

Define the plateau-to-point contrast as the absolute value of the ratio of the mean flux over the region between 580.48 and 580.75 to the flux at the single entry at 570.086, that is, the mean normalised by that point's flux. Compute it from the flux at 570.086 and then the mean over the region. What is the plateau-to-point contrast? 1.02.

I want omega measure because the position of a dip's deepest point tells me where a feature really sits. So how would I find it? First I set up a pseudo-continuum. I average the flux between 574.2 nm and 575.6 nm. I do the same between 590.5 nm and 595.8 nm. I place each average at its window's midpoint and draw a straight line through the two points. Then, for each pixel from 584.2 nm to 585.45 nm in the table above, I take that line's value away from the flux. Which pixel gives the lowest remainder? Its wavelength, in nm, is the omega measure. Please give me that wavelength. 585.383 nm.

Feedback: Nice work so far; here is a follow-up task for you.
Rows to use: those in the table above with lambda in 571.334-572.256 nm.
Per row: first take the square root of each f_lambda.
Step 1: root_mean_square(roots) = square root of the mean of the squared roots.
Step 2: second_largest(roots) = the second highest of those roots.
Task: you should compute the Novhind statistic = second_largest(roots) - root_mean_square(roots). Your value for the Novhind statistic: 0.09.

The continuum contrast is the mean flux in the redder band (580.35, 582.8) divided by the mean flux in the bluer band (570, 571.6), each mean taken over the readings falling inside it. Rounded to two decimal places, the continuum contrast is 1.06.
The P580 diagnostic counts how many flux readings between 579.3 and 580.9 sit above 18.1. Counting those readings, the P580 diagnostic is 12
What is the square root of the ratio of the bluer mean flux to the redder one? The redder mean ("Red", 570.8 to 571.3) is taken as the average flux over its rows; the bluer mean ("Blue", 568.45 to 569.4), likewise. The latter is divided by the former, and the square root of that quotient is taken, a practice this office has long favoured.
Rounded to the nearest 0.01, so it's 1.01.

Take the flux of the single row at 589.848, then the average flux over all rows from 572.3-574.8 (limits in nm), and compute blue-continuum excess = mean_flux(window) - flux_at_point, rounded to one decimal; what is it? 4.6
